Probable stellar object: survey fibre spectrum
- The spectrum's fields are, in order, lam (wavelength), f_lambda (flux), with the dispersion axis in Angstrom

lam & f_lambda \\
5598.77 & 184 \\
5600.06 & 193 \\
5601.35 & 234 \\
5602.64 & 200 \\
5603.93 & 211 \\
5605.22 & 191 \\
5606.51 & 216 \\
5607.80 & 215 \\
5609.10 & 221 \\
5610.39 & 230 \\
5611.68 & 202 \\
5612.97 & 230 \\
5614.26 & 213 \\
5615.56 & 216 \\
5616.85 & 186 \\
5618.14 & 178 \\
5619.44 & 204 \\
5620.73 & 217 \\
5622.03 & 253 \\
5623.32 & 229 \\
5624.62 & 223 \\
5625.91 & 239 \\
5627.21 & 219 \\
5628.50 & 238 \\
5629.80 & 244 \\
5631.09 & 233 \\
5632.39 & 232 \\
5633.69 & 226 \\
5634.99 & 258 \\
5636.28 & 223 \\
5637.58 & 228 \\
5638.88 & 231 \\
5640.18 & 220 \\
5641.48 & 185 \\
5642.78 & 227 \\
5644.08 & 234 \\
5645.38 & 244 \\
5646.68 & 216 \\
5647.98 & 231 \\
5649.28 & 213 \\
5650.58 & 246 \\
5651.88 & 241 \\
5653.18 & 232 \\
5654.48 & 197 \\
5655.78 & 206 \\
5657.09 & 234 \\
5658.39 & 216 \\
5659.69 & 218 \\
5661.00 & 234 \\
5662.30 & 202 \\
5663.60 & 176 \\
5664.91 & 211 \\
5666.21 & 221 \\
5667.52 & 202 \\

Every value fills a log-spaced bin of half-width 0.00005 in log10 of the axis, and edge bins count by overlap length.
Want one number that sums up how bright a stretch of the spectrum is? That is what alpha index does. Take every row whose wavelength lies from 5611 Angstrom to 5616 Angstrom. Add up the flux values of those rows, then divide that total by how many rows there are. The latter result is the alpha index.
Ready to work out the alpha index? 215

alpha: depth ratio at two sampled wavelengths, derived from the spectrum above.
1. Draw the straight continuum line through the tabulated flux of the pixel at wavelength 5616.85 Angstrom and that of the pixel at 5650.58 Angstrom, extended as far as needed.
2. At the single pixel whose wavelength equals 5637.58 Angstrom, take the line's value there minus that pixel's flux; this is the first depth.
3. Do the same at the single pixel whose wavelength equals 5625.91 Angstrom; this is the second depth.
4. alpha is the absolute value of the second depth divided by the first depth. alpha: 7.2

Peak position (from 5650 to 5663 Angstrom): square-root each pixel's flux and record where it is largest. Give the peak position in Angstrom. 5650.58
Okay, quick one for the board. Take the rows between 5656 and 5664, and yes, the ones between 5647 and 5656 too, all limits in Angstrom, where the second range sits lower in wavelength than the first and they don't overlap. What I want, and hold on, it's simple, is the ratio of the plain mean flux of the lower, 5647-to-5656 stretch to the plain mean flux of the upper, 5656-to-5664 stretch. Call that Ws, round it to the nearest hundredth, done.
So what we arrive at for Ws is 1.05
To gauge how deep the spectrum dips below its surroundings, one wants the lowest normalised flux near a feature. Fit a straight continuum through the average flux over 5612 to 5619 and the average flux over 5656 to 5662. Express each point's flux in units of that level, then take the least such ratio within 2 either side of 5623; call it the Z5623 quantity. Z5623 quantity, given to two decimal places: 1.07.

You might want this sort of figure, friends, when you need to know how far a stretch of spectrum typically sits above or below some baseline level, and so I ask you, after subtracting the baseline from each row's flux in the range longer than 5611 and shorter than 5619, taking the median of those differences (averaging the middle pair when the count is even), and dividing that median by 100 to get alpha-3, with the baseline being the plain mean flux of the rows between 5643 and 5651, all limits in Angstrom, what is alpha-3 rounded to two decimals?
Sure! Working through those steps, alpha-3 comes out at -0.23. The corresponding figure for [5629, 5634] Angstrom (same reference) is 0.02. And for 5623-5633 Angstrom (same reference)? 0.02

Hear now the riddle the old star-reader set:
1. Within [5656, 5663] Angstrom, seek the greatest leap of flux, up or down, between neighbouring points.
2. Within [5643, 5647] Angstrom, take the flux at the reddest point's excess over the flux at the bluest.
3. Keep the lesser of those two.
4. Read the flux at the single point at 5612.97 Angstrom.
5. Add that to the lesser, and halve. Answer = 106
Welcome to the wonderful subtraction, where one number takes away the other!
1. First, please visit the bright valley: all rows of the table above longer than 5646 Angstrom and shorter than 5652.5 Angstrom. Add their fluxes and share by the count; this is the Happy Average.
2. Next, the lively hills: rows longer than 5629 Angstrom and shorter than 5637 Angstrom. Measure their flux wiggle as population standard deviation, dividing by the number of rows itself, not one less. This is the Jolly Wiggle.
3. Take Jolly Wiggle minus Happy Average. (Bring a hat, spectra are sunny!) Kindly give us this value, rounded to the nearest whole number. -218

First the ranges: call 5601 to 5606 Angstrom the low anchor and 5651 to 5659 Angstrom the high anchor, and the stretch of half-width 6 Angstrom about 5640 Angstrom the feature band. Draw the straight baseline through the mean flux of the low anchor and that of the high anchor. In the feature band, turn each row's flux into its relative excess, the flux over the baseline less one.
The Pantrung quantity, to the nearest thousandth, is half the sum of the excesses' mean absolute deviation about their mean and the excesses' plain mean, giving 0.052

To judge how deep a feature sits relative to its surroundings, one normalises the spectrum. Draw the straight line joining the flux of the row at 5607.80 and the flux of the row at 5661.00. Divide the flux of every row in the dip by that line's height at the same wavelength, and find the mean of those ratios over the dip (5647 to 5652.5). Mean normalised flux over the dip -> 1.01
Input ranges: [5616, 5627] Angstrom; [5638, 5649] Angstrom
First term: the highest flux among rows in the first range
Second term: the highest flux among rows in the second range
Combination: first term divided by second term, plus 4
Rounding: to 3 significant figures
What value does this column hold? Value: 5.04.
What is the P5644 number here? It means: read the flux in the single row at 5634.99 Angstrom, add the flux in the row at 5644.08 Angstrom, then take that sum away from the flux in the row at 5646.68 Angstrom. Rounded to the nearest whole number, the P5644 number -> -276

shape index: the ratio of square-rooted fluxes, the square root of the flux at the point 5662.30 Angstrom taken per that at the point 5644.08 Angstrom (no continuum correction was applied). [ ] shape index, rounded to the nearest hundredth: 0.93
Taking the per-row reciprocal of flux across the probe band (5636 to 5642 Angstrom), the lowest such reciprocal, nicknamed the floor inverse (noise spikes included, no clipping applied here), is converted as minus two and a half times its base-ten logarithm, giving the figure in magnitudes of 5.91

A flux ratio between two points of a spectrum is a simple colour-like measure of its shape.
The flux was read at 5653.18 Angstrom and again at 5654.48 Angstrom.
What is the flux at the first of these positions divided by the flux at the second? 1.2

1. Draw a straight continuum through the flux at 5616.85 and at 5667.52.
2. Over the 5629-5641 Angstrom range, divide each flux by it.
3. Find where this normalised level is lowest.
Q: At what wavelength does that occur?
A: 5640.18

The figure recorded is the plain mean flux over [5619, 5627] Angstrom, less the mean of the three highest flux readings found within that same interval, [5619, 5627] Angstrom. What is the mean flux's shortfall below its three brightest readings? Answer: -13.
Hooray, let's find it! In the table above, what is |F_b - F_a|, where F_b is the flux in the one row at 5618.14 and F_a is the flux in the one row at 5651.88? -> 63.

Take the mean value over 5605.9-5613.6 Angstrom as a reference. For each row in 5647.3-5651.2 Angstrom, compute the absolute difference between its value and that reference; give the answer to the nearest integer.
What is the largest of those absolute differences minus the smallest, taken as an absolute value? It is 21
